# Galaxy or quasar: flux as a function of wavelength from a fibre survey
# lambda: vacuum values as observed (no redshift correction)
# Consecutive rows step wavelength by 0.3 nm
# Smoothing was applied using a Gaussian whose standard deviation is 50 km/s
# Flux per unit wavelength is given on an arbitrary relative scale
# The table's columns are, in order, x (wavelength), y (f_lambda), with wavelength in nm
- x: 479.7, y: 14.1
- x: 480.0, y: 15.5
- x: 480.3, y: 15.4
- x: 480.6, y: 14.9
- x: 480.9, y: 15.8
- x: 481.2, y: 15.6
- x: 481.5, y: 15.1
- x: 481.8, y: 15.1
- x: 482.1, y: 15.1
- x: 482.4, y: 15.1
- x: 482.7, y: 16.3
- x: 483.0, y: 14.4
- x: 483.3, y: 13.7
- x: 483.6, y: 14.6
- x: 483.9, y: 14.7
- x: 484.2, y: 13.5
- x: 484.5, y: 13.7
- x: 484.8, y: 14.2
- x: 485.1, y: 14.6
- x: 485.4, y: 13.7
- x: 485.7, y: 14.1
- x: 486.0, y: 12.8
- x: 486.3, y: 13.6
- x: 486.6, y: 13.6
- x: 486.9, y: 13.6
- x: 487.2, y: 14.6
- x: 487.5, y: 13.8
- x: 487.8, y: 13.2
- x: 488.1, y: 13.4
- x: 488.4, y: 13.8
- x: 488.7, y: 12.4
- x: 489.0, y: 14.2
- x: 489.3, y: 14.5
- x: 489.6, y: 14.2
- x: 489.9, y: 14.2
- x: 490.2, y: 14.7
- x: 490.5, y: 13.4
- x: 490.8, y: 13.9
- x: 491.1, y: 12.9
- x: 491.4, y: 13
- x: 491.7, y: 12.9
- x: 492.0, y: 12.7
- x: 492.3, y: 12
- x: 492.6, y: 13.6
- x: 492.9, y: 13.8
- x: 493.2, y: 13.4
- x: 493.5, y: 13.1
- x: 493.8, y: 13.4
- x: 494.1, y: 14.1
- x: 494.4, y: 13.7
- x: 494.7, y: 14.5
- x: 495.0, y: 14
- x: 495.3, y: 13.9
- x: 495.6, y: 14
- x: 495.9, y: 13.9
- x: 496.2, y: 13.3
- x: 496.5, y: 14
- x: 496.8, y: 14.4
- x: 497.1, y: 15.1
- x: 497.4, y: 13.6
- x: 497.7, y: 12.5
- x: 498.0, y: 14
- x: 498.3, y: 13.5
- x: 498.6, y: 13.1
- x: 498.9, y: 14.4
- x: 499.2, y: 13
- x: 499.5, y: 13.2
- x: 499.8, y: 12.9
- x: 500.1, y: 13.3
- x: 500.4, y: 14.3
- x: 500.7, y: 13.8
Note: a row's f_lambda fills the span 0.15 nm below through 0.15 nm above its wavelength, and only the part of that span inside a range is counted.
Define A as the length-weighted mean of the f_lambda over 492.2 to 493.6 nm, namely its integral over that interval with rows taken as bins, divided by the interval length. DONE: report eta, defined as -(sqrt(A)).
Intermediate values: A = 13.2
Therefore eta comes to -3.64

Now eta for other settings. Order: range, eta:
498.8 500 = -3.65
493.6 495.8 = -3.73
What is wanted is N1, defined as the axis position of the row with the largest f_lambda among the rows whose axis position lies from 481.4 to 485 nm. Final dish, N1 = 482.7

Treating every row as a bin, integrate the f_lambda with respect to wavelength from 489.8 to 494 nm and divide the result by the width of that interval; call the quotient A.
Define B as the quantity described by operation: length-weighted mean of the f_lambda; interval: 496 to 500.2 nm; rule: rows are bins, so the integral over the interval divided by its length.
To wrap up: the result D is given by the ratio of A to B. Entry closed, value 0.98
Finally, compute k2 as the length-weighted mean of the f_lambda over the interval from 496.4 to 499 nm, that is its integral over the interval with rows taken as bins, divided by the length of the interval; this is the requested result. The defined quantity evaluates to 13.8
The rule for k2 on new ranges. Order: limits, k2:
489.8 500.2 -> 13.6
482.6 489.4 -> 13.9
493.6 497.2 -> 14.0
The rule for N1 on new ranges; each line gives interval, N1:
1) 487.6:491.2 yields 490.2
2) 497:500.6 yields 497.1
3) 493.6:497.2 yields 497.1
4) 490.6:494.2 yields 494.1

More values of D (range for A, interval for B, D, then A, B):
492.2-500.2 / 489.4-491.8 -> 1.00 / 13.63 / 13.68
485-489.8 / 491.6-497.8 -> 1.01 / 13.75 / 13.63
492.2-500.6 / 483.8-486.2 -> 0.98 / 13.65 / 13.89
